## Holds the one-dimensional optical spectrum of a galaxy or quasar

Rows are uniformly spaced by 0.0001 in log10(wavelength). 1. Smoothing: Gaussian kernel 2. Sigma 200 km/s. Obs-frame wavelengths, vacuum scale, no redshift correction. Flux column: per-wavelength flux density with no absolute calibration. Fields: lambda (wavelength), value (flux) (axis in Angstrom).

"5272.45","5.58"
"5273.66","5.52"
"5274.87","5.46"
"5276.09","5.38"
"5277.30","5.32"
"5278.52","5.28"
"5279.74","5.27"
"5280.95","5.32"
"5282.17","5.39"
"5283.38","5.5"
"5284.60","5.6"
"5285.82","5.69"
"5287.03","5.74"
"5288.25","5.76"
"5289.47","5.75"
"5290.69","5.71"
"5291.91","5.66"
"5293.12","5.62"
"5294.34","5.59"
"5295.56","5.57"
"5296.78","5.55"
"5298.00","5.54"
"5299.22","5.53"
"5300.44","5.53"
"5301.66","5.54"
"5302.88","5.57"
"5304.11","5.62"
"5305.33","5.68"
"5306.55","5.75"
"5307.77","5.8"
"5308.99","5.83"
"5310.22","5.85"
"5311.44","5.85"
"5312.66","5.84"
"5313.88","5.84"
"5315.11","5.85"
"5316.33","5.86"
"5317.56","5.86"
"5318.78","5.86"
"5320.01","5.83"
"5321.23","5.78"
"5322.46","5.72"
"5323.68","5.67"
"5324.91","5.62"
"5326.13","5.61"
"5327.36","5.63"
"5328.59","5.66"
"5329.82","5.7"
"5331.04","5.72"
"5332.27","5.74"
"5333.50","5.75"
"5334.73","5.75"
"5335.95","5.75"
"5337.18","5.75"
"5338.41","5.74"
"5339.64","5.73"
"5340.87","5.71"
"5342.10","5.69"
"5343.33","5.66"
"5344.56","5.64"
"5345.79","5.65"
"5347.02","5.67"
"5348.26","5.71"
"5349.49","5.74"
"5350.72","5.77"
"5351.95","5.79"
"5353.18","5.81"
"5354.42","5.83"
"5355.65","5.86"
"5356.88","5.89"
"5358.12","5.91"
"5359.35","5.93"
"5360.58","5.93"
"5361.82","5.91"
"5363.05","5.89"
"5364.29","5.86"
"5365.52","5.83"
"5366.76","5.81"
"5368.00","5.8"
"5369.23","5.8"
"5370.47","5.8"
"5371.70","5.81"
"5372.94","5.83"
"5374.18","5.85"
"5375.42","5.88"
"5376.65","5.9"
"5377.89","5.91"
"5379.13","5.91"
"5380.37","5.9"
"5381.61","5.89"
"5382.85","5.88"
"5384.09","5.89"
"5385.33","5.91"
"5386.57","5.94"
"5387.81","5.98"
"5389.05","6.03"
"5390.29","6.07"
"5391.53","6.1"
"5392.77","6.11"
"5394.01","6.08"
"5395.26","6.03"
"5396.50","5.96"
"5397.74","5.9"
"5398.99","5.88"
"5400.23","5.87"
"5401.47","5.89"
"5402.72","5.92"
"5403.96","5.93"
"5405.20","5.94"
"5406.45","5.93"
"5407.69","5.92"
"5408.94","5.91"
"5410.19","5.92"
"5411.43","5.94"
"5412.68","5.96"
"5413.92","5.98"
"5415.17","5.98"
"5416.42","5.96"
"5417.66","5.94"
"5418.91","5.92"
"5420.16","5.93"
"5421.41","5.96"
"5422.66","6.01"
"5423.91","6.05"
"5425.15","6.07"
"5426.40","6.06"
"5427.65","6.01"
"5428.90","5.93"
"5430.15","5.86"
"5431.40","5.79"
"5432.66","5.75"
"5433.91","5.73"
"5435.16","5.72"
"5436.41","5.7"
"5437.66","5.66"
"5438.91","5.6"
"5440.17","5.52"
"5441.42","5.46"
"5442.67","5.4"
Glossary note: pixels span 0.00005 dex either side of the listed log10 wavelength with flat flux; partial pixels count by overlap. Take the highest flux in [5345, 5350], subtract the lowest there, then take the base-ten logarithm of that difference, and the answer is -1.05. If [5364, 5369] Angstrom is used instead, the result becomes -1.22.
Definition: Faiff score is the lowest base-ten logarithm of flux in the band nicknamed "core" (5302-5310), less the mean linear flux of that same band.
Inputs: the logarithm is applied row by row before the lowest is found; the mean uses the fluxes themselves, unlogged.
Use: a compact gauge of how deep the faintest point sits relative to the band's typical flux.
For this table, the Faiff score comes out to -4.96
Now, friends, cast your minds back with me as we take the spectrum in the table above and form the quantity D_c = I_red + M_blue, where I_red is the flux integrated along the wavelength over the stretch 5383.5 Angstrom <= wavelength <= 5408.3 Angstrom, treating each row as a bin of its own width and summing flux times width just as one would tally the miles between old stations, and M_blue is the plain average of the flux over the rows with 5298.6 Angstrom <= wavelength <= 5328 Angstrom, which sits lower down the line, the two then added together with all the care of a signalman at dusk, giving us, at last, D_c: 154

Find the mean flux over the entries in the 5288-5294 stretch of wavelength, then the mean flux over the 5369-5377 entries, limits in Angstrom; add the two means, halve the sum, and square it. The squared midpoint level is 33.3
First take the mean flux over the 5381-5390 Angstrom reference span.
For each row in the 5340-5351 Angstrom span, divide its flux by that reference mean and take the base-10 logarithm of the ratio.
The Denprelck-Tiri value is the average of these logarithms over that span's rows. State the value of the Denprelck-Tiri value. -0.018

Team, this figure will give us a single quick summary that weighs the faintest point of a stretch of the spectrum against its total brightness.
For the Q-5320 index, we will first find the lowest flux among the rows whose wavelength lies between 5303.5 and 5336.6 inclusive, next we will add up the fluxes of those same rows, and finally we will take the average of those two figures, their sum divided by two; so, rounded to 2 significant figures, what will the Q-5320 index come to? 81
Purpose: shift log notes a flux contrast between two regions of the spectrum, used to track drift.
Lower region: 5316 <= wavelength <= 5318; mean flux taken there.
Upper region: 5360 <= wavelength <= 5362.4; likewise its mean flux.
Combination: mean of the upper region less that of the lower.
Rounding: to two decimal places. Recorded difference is 0.06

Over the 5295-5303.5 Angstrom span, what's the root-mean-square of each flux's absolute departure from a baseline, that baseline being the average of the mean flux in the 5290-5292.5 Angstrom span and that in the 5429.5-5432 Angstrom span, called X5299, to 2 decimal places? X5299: 0.21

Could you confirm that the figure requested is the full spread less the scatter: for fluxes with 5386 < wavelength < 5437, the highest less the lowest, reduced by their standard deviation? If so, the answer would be 0.31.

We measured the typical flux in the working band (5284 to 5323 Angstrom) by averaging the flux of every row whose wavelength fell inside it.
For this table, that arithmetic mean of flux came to 5.71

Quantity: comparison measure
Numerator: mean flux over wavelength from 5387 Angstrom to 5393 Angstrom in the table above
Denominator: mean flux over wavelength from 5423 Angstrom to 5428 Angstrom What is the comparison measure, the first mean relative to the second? 1.00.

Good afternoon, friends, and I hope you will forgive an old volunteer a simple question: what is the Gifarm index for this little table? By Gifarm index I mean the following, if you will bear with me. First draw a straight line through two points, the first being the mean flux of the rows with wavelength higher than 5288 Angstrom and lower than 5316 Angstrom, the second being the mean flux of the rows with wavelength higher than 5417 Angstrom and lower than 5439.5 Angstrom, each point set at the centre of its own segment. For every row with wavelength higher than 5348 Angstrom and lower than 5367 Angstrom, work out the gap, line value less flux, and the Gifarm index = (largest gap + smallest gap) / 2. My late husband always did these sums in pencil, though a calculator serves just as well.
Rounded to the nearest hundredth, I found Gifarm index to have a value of -0.06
